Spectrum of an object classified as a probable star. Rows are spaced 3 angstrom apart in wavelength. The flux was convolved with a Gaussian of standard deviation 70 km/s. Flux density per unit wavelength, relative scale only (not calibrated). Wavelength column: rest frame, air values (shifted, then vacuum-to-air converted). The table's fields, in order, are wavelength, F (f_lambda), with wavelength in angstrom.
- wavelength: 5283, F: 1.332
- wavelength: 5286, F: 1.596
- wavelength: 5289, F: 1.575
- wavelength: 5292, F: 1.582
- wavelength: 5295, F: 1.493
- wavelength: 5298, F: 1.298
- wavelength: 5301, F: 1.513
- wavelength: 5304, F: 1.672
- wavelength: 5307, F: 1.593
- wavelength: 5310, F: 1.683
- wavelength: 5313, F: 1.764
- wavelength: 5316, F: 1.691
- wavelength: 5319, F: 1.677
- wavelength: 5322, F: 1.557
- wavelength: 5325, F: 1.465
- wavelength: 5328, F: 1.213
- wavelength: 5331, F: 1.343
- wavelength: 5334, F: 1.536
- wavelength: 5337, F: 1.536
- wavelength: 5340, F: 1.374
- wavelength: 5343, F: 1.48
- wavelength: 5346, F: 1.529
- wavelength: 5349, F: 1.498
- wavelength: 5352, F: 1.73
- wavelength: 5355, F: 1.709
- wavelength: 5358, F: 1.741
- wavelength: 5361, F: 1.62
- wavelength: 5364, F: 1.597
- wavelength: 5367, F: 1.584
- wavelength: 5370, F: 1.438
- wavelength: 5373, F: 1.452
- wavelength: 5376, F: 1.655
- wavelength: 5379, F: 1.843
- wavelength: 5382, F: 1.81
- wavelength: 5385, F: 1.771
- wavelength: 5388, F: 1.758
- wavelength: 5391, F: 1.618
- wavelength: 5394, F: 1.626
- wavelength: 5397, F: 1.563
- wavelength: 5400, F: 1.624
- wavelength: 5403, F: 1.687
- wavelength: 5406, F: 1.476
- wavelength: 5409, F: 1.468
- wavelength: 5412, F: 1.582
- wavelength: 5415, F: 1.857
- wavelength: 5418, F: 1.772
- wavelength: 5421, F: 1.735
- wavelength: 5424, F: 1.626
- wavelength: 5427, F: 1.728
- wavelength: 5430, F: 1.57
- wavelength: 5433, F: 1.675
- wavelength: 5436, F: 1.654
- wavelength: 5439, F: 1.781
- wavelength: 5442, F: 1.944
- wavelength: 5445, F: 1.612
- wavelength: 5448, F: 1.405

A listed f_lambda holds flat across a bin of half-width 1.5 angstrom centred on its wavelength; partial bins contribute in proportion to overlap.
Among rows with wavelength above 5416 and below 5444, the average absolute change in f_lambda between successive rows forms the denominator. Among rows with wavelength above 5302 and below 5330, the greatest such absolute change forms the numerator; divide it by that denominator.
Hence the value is 2.5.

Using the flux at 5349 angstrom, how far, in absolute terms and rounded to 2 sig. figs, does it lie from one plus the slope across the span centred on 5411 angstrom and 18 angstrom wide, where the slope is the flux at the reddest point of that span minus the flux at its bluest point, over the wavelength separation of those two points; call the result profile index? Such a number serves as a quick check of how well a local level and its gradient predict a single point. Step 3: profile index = 0.49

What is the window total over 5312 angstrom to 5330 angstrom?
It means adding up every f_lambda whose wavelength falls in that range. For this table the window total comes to 9.37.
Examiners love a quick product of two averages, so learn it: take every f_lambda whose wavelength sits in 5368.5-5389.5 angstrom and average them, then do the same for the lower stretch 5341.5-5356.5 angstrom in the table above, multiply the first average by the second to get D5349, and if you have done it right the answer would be 2.7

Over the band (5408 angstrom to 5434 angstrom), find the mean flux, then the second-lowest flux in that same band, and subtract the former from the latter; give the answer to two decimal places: -0.10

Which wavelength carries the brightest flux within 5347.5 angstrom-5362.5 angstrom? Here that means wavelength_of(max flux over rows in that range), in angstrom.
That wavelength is 5358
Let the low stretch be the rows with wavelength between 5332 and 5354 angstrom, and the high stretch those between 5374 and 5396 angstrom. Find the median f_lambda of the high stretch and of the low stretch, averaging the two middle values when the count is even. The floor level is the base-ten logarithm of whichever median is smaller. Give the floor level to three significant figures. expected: 0.184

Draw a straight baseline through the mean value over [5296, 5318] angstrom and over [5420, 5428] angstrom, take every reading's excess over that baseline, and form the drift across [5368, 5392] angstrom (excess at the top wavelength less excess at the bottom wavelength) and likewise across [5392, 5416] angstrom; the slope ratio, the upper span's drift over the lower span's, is 1.3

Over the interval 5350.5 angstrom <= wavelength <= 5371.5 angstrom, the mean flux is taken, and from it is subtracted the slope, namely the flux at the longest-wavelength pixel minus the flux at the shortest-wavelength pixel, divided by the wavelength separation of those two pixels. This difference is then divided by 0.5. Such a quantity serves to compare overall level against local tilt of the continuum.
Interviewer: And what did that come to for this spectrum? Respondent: 3.30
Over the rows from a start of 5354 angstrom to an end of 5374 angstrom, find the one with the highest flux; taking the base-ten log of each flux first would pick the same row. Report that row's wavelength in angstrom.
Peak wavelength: 5358 angstrom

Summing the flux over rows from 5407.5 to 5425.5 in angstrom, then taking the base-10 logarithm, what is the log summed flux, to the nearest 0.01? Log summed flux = 1.00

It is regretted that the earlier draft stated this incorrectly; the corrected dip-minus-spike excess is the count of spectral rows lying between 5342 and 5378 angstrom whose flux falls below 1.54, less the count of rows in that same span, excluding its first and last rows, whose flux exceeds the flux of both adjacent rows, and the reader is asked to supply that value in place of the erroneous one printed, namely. 2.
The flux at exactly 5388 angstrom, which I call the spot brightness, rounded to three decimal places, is 1.758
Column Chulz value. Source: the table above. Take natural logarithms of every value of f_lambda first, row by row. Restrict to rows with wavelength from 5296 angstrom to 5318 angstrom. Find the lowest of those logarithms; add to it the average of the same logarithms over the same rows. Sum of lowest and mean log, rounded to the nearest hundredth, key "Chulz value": 0.73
